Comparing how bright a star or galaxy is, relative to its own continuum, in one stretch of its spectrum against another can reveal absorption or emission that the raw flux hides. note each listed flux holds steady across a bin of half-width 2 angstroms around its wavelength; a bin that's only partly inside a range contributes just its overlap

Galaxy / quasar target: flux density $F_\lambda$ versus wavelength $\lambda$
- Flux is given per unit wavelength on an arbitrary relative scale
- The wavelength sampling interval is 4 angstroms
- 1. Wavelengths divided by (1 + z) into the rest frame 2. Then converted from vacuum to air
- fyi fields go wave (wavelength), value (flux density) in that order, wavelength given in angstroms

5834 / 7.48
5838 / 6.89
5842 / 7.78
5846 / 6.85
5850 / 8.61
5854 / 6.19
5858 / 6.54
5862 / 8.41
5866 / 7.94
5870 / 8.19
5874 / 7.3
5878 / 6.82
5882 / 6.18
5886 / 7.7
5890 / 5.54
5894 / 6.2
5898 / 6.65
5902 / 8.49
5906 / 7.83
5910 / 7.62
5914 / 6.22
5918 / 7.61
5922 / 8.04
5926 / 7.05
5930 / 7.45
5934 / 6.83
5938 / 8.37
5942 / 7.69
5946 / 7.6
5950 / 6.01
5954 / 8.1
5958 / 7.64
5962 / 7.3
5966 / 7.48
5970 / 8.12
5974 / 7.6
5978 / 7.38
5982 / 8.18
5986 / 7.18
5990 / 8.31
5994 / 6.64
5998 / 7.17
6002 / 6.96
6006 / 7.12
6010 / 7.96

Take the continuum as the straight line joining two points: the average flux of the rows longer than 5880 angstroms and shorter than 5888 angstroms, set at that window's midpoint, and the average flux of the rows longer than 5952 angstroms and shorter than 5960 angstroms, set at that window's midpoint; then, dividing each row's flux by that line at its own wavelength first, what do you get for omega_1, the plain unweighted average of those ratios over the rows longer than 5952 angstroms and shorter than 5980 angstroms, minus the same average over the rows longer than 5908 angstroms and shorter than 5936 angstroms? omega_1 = -0.02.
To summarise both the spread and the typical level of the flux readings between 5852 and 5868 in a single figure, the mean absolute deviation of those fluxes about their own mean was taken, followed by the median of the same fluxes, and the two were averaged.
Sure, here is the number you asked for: 4.07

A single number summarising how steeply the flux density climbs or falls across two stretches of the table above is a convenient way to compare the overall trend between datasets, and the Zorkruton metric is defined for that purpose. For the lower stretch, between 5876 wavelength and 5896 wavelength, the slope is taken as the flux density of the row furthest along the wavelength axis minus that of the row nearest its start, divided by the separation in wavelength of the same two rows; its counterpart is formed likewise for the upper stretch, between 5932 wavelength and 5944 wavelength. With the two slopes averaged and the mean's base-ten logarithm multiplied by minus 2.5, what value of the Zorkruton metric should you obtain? 3.7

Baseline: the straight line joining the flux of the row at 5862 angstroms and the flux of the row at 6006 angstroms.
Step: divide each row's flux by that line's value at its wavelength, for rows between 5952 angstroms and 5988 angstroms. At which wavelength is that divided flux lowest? 5962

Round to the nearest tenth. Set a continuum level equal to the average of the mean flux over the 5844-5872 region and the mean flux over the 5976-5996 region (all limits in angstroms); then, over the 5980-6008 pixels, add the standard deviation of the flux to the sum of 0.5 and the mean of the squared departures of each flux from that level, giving 1.5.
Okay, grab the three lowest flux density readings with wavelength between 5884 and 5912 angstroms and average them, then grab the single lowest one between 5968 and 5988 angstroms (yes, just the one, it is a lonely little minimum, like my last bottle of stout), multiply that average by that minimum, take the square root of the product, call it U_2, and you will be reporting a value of 6.63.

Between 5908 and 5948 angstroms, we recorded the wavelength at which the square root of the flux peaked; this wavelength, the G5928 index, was 5938 angstroms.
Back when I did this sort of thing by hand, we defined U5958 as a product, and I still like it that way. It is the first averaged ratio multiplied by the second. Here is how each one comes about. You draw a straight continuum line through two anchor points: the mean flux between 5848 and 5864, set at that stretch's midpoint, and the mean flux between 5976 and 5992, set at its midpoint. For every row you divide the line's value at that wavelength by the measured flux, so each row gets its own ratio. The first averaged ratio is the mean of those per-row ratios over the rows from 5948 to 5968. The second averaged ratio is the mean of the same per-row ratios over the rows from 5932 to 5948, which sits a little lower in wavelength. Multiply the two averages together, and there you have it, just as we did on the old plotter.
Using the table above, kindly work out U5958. 1.07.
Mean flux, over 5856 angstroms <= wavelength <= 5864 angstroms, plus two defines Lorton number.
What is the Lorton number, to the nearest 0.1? 9.5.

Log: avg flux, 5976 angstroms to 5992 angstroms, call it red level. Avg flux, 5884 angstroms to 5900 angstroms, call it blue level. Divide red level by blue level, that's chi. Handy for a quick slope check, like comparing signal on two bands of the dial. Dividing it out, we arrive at 1.19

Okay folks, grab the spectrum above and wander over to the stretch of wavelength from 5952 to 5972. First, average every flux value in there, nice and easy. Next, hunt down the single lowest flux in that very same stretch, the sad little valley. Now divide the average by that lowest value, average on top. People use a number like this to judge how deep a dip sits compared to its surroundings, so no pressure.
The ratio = 1.06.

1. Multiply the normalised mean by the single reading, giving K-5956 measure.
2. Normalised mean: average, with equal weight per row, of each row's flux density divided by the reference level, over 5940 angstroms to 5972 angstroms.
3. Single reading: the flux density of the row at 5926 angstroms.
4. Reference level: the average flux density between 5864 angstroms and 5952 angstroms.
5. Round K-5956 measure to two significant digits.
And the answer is 7.3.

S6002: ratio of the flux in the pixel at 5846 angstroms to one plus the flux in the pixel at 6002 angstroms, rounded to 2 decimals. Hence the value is 0.86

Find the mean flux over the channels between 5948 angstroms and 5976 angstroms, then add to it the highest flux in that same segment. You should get 15.6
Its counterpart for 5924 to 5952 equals 15.7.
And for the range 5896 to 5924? 16.0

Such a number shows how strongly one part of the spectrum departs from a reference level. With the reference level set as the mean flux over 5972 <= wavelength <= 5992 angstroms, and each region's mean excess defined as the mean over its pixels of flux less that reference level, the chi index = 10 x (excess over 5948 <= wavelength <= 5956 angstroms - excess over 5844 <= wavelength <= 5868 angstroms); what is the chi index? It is -4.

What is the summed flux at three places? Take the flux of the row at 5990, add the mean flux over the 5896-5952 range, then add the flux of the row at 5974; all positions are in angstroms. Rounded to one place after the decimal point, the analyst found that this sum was 23.3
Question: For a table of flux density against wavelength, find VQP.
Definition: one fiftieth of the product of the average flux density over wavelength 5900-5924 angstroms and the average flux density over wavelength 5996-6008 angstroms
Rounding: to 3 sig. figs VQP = 1.08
